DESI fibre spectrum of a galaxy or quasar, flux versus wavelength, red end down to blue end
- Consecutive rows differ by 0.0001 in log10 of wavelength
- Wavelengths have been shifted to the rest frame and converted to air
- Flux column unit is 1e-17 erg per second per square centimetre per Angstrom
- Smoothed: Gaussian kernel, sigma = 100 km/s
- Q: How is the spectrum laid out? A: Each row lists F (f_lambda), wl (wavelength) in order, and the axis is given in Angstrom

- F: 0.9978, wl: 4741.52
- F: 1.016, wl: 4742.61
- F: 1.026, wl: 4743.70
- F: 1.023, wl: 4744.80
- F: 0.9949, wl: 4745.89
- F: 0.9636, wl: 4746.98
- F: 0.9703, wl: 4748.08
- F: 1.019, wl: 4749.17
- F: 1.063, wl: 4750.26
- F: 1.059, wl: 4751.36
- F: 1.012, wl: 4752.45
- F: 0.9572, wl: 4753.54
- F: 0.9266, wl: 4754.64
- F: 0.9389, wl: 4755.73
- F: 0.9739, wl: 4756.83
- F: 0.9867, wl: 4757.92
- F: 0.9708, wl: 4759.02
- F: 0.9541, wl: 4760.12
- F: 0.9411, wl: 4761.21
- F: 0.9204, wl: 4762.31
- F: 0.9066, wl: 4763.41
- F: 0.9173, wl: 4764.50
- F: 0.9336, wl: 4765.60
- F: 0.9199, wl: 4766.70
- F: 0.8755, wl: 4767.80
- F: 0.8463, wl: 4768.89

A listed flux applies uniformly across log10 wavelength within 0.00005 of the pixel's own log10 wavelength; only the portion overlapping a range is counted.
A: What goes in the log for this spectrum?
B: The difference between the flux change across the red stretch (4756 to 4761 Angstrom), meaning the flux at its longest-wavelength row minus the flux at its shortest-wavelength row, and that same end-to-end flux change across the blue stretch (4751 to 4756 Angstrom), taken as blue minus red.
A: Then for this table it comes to -0.10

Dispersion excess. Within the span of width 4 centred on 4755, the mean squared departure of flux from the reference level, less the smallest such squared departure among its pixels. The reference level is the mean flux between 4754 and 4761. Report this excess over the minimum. 0.0004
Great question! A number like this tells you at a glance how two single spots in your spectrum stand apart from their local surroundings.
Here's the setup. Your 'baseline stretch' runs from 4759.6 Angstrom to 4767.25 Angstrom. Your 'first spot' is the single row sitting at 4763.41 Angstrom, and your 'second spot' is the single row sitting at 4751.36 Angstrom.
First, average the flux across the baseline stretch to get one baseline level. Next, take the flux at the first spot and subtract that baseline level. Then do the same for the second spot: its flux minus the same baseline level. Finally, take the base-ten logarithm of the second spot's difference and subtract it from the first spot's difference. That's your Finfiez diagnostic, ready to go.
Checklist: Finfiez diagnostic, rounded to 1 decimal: 0.9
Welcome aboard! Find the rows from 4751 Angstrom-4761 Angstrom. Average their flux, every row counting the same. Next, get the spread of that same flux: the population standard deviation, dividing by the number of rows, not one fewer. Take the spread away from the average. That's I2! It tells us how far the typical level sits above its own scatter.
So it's 0.94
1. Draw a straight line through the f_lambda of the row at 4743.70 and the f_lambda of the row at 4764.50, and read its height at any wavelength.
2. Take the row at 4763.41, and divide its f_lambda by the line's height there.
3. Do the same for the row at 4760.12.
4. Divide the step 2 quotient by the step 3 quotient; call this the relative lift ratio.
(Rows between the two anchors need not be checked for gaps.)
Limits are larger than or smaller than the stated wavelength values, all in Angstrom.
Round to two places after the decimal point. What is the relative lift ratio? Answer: 0.97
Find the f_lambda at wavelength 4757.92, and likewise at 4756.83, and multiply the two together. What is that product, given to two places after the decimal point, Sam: 0.96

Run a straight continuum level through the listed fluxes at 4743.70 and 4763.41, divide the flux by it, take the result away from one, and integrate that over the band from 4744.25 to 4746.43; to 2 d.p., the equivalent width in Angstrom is 0.02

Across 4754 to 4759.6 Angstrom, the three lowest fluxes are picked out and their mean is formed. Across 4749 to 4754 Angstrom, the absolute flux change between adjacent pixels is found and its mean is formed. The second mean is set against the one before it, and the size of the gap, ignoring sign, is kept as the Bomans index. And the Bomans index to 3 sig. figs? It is 0.908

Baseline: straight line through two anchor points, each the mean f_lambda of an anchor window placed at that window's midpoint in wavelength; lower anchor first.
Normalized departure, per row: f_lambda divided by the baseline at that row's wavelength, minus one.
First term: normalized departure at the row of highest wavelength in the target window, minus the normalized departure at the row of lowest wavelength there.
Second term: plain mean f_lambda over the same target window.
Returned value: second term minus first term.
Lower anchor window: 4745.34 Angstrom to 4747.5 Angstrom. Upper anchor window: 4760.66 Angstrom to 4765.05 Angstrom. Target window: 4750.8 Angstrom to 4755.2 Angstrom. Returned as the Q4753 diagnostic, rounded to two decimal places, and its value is 1.11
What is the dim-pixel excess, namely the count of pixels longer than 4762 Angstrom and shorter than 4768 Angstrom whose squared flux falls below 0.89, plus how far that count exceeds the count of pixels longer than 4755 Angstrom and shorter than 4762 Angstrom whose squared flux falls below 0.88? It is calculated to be 12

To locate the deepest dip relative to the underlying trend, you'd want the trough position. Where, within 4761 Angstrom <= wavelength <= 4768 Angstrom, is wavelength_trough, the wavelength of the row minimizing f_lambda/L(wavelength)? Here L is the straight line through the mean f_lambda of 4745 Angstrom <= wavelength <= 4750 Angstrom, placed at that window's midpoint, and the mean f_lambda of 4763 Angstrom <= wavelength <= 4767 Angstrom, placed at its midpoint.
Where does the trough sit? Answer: 4767.80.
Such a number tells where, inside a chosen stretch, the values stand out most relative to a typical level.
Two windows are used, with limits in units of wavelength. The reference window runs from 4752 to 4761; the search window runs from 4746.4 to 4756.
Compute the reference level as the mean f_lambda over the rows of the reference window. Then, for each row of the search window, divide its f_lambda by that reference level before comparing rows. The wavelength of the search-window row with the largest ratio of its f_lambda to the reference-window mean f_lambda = 4750.26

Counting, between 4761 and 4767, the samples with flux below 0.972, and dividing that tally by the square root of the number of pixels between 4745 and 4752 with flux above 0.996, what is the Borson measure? 3.5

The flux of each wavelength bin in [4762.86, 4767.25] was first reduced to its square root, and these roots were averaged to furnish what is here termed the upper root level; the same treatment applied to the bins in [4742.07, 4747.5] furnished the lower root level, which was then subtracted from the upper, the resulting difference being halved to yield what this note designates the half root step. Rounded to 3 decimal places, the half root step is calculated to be -0.022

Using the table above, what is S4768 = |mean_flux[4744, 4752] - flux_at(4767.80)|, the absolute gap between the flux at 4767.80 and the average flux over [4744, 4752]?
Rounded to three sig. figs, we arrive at 0.138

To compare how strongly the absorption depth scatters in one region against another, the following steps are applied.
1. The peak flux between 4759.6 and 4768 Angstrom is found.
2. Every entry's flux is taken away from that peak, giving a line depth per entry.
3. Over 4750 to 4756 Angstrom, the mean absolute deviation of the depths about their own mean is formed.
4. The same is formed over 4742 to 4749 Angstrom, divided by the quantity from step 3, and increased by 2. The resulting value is 2.4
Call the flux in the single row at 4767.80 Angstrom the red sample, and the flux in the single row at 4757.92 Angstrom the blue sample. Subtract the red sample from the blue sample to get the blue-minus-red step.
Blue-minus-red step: 0.11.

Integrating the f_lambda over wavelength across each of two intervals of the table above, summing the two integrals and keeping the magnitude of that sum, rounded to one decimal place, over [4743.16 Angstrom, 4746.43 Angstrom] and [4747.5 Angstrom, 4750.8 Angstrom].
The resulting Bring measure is 6.7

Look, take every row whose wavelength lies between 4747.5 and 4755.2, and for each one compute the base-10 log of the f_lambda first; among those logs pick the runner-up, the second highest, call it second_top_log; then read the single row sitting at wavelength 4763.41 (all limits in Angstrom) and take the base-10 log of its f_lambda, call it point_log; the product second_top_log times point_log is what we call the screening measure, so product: -0.0011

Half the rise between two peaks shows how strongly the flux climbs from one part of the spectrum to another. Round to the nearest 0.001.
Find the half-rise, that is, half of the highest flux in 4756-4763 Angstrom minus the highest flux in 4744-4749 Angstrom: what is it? -0.018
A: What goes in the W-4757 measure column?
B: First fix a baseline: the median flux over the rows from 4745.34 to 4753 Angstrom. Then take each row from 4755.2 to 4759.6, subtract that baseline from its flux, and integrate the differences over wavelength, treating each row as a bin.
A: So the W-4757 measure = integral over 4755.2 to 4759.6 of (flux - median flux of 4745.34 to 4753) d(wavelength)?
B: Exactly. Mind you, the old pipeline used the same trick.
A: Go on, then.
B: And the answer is -0.19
